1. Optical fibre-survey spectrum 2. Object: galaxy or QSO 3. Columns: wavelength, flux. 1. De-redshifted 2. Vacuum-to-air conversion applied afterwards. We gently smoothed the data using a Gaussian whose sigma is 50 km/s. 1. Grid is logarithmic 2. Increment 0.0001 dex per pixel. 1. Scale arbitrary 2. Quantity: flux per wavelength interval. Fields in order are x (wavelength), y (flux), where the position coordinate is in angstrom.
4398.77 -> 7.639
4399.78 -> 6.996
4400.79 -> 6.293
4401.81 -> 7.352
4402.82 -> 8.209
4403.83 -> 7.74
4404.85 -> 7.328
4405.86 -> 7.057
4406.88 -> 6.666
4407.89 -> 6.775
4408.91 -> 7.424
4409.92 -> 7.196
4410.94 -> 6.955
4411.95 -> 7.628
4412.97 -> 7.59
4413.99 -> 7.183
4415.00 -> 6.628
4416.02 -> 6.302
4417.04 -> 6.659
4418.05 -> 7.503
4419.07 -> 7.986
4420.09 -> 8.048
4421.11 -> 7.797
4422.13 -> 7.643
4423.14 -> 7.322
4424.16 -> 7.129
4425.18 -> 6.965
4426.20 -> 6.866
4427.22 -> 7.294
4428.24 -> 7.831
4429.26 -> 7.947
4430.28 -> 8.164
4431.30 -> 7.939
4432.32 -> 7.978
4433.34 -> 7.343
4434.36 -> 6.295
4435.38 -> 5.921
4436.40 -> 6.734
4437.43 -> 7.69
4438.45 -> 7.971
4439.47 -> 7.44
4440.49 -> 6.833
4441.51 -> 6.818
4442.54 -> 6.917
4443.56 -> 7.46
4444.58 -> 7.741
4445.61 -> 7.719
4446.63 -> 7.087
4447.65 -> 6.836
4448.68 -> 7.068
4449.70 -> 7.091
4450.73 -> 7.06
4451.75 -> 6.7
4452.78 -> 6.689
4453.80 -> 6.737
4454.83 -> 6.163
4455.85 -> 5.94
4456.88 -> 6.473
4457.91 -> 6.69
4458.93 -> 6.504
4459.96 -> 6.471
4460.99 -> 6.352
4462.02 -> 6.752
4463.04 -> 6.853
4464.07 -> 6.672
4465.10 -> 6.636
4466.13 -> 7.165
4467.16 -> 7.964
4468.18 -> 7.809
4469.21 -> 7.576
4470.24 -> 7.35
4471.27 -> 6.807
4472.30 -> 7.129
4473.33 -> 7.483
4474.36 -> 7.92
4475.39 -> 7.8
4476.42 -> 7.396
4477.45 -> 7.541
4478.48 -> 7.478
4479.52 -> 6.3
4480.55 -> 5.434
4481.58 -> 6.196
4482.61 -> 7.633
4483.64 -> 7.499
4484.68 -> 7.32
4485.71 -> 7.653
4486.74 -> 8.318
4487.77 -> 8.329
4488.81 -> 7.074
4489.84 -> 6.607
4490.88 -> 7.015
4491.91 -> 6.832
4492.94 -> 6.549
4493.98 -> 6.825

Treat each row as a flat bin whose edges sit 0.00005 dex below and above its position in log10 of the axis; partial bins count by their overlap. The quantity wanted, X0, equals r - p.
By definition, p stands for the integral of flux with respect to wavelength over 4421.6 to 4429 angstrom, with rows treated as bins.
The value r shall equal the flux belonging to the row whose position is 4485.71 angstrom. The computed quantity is -46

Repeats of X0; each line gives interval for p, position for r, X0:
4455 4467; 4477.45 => -72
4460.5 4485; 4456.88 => -168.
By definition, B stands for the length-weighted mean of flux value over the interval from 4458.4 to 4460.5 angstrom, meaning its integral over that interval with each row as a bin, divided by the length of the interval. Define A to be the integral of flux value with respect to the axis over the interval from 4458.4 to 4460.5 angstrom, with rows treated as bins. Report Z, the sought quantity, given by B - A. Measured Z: -7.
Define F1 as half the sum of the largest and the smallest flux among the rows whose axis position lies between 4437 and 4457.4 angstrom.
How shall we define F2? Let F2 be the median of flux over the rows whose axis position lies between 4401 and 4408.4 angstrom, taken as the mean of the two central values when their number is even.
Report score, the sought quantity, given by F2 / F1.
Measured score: 1.05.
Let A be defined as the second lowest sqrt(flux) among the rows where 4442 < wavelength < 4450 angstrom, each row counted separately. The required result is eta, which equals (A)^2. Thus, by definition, 6.92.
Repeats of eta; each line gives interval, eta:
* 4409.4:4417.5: 6.63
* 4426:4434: 7.29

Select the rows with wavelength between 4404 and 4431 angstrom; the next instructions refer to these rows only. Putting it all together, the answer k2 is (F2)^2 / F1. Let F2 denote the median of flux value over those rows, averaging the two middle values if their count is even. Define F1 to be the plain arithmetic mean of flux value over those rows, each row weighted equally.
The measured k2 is 7.31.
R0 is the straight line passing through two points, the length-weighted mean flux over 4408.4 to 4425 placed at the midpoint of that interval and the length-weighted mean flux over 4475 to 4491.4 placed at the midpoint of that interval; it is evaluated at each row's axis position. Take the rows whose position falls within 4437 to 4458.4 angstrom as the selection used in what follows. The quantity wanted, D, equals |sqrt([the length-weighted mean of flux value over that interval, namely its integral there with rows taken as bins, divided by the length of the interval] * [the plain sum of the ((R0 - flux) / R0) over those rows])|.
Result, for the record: 2.3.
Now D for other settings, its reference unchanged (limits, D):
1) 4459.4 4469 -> 1.6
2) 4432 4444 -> 1.4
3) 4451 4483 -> 3.1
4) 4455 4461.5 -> 2.1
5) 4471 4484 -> 1.1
